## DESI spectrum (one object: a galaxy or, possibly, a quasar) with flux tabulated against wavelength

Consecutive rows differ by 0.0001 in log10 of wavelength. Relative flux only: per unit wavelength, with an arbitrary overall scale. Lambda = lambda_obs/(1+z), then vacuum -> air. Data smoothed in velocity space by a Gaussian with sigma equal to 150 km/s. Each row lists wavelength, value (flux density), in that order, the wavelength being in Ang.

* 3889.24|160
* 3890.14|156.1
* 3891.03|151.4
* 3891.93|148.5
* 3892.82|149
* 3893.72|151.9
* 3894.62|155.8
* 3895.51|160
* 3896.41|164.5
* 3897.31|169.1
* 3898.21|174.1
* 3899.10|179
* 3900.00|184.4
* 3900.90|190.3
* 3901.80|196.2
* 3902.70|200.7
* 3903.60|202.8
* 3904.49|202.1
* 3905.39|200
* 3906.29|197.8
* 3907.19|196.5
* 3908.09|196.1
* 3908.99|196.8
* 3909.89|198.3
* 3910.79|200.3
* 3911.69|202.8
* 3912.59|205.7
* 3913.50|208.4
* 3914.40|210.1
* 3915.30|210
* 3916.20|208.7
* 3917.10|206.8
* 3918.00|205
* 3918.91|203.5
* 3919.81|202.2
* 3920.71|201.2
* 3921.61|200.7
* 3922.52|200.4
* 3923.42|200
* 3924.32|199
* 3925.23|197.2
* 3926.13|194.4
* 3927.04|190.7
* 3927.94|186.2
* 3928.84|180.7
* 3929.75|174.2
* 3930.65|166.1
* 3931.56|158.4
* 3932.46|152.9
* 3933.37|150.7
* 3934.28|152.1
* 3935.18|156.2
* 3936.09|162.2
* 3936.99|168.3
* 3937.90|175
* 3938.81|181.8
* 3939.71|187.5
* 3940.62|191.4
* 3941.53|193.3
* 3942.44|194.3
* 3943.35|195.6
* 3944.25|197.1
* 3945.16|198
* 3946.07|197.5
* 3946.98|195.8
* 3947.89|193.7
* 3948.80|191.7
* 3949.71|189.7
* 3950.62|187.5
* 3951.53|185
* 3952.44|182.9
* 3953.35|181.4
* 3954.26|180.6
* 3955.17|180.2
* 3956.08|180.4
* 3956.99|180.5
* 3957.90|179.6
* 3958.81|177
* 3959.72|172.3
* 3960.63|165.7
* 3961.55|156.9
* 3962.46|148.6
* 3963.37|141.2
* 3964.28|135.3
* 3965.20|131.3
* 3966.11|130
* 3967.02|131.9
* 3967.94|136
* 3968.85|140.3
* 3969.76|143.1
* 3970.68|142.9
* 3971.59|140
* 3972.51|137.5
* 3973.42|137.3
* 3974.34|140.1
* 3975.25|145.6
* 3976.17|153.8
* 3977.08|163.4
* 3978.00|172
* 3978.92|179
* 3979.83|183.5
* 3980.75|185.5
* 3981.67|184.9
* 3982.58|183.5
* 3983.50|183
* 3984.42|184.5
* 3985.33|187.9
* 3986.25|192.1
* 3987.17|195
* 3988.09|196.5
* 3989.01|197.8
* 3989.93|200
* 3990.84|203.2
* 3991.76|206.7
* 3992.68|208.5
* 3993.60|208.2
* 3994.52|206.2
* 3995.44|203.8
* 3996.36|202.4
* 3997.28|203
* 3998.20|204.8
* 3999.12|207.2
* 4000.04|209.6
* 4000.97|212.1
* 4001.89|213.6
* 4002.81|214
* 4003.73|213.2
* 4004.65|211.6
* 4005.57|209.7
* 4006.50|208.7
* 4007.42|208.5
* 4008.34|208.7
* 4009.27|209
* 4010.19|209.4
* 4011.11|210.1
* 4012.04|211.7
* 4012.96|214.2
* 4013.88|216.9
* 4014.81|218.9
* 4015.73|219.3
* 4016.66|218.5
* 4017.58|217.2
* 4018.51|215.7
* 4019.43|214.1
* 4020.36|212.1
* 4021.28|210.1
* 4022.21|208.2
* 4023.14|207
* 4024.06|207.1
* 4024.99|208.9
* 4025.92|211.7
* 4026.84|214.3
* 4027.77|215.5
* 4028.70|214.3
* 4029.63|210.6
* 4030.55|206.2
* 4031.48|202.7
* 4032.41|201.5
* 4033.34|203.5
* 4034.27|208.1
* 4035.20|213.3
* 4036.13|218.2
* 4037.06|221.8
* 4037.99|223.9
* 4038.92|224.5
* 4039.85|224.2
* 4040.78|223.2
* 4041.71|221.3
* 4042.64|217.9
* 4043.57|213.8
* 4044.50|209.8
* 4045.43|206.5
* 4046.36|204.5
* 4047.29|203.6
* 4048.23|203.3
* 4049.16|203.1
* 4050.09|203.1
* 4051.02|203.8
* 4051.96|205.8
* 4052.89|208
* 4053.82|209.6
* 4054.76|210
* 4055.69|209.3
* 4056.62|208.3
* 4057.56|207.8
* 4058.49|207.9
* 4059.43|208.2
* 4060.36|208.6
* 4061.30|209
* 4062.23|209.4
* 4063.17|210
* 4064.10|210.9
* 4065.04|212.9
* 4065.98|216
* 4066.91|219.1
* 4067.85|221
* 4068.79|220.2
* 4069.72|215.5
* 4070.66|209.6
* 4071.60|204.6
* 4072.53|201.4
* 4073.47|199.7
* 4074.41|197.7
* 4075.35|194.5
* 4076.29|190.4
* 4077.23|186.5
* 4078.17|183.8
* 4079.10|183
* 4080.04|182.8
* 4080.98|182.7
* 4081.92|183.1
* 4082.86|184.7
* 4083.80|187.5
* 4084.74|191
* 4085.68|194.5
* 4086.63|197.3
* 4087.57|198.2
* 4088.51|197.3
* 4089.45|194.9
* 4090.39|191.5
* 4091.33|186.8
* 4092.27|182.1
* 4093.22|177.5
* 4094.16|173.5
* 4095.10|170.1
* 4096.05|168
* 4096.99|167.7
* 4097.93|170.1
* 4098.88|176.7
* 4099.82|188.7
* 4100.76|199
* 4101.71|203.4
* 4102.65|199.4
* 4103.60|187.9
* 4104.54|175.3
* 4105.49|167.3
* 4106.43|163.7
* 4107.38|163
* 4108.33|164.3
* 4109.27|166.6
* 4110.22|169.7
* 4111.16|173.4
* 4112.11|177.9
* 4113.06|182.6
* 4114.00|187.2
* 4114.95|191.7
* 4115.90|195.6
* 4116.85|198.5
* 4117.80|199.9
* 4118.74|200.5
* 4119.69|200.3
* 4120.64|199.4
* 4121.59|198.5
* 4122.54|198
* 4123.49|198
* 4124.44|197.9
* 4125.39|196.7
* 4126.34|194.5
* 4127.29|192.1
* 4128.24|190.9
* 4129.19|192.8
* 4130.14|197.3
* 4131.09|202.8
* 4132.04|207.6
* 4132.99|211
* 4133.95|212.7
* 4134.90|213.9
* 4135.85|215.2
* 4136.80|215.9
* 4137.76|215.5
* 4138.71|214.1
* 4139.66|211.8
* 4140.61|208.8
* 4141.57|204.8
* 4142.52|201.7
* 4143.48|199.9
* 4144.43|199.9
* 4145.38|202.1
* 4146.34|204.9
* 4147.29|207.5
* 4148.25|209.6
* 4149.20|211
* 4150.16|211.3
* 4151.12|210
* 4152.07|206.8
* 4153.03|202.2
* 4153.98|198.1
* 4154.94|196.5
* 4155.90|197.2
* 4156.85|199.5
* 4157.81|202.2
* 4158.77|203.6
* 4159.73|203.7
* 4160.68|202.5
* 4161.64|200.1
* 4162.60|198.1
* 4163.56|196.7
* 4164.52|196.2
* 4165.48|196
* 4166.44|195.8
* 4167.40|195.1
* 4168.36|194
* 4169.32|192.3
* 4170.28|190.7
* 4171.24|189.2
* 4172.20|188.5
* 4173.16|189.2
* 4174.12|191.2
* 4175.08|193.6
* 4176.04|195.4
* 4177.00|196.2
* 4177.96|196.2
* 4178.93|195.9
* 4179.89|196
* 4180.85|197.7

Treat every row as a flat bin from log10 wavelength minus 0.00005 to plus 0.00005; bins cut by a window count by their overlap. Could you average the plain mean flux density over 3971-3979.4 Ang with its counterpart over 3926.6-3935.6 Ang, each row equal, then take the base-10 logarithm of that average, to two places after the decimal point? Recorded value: 2.20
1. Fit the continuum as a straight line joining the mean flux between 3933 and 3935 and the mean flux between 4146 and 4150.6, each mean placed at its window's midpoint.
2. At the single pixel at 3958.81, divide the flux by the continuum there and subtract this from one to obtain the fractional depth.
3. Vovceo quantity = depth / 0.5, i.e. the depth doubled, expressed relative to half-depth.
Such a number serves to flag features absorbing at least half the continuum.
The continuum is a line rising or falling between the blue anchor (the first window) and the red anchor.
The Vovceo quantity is -0.2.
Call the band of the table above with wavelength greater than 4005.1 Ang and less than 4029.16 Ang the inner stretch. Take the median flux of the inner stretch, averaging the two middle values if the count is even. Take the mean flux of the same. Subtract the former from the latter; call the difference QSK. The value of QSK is 0.6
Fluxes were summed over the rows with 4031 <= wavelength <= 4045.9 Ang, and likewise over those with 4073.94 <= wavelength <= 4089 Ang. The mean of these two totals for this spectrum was 3235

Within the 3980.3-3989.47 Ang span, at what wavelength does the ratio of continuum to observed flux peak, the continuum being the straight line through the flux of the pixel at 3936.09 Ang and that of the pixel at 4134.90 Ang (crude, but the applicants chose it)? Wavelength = 3983.50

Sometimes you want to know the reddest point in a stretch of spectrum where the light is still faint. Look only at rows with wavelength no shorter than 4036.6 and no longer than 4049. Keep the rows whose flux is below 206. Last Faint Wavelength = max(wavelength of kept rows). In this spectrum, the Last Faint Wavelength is 4048.23 Ang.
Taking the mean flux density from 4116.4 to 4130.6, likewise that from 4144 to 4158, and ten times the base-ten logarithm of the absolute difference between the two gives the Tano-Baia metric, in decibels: 8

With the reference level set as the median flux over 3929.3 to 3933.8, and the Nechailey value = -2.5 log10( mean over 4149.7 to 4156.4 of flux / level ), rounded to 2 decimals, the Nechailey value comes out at -0.27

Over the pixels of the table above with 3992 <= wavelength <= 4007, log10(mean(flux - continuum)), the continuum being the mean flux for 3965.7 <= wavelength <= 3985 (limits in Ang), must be 1.71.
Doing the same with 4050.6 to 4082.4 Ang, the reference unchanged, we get 1.67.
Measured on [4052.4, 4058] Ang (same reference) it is 1.71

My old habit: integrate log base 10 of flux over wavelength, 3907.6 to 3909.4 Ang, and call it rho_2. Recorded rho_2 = 4.1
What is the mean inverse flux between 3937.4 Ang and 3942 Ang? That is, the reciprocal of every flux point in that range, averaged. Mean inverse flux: 0.0054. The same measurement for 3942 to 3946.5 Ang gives 0.0051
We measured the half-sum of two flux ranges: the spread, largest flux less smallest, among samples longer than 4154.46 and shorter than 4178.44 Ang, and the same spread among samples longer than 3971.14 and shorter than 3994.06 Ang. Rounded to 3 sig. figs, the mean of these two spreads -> 43.2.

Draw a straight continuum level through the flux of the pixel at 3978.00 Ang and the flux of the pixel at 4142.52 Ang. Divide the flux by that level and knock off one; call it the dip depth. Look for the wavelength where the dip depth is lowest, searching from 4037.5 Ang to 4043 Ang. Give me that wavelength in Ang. 4042.64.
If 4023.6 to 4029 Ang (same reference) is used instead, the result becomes 4024.06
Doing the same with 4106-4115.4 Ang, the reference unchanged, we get 4107.38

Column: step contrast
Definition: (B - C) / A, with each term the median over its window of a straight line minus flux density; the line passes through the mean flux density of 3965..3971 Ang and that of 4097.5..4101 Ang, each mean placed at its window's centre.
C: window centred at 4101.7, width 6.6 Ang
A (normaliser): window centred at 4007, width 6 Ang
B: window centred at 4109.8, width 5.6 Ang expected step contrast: -0.4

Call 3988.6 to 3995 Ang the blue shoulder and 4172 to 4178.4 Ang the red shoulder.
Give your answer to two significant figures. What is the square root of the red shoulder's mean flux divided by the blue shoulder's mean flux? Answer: 0.97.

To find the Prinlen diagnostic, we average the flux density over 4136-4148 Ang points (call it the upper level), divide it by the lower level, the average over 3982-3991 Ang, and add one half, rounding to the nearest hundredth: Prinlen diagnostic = 1.58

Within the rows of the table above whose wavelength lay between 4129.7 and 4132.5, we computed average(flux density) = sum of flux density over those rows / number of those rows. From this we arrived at 203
